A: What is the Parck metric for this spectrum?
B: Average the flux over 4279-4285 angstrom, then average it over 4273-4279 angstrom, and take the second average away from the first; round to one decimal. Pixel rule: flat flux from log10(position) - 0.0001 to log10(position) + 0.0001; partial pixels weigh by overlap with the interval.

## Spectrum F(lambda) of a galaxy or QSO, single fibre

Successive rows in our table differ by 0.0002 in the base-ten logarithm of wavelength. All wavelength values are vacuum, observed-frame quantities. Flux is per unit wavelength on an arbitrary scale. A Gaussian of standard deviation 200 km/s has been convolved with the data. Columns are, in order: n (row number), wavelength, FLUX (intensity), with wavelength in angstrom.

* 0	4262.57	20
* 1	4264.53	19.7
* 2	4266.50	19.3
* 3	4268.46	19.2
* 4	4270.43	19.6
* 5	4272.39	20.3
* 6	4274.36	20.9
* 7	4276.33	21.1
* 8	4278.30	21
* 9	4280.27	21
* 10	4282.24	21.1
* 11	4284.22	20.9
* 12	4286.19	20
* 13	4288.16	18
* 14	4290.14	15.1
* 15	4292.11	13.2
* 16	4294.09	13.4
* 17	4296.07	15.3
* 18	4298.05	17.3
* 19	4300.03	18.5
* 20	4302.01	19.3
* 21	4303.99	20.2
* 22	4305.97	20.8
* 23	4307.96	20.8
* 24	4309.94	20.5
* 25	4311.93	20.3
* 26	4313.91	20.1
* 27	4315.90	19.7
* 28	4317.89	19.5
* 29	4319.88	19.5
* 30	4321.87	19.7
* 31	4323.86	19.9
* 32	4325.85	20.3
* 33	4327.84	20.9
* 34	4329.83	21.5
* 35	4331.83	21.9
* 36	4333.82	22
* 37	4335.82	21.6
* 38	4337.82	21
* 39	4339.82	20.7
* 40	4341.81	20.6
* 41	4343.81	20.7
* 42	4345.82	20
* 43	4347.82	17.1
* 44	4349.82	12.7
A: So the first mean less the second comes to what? 0.0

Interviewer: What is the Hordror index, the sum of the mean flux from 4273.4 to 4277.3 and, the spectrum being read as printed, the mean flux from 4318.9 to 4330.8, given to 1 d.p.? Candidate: 41.3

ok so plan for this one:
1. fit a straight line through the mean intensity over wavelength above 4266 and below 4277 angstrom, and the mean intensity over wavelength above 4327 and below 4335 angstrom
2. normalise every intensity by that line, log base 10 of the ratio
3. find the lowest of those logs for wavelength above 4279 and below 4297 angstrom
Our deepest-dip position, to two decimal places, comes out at 4292.11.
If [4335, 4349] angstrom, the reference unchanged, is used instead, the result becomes 4347.82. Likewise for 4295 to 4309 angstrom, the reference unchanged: 4296.07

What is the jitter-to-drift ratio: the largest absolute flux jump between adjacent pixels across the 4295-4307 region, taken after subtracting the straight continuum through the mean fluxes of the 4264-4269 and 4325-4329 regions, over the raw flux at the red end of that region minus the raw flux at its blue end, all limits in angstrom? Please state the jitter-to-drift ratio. 0.36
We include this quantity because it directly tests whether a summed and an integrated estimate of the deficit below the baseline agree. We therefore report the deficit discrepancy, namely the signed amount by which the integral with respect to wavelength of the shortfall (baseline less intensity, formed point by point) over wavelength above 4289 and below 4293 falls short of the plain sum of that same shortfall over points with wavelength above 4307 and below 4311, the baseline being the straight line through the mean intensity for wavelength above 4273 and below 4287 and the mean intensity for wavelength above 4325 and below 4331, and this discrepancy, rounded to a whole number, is -26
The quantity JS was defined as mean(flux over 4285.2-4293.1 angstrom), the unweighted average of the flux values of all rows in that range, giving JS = 16.6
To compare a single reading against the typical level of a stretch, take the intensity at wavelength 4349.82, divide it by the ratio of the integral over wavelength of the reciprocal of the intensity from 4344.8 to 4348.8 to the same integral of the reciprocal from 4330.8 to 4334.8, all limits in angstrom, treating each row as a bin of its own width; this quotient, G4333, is 11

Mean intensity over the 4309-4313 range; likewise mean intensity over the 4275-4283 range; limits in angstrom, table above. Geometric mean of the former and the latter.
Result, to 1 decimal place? 20.7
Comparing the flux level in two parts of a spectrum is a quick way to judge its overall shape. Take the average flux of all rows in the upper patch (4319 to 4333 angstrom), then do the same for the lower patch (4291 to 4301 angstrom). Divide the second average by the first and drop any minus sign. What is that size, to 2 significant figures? 0.76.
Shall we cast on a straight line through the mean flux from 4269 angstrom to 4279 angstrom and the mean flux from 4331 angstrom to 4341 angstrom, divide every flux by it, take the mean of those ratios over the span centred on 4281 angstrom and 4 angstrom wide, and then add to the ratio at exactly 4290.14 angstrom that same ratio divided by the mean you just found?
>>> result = 1.4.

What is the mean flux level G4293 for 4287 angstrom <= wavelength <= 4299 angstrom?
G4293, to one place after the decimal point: 15.4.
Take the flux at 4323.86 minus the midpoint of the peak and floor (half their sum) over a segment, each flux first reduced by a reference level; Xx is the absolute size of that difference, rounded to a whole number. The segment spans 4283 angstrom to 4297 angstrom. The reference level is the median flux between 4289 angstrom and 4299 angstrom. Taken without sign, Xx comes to 3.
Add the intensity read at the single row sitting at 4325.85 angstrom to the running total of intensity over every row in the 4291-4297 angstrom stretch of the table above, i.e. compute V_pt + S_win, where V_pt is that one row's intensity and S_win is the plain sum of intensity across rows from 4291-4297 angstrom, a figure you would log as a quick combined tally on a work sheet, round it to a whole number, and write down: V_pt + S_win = 62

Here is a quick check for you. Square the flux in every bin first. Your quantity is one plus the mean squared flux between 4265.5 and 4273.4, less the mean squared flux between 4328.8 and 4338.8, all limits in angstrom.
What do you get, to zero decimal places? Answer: -81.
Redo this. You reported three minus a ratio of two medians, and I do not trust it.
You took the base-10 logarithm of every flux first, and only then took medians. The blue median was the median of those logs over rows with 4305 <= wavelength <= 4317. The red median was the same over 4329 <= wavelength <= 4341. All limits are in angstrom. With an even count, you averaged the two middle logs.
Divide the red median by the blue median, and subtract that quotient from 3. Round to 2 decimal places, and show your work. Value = 1.98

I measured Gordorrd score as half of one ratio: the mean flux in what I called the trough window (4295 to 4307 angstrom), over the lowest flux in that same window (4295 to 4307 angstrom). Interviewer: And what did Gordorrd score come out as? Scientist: 0.61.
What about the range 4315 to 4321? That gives 0.50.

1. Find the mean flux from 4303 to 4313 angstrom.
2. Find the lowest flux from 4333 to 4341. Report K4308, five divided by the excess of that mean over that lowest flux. -28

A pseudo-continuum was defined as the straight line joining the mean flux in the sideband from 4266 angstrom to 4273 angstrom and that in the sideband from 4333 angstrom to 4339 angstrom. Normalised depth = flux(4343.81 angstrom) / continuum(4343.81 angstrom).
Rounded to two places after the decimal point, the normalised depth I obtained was 0.95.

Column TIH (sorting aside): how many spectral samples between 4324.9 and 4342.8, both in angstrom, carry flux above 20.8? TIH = 6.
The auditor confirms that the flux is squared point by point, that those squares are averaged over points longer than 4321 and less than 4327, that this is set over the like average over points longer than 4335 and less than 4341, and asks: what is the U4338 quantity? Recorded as 0.90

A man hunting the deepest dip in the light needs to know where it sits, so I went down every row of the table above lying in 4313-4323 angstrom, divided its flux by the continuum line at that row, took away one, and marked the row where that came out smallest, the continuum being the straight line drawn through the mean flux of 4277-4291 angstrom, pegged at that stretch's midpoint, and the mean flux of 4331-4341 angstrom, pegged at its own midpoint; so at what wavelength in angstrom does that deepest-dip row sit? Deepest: 4319.88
